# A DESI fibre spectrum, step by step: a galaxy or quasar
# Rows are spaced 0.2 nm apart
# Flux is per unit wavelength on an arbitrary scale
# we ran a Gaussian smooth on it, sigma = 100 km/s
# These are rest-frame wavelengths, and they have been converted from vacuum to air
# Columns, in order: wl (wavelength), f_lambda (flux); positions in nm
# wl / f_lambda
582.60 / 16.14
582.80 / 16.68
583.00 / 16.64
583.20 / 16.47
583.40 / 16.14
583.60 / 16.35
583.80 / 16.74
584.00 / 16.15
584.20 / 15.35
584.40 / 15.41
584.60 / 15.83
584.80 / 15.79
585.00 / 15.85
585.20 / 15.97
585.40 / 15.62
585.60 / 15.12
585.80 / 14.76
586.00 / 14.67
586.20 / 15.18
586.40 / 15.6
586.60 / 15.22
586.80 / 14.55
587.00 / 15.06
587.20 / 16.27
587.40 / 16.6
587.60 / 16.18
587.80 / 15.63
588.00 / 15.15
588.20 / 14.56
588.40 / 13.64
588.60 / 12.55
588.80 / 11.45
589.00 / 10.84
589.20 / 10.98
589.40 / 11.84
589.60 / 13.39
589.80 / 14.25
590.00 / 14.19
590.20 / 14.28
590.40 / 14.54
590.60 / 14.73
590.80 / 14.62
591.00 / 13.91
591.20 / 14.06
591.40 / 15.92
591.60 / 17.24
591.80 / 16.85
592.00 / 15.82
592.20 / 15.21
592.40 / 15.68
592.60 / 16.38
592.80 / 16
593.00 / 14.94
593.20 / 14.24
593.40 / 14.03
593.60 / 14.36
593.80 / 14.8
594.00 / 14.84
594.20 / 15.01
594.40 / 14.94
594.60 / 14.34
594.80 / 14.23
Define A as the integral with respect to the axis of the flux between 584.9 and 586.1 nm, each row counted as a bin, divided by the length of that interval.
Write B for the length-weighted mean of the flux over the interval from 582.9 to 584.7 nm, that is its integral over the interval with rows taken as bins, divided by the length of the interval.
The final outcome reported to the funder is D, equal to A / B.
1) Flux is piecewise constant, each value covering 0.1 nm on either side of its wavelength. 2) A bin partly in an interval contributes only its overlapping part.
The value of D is 0.95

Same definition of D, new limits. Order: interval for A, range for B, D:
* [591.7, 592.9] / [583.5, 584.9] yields 1.00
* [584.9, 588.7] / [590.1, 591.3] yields 1.06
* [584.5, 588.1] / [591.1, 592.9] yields 0.97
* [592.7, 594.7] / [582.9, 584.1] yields 0.90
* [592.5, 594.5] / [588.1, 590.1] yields 1.17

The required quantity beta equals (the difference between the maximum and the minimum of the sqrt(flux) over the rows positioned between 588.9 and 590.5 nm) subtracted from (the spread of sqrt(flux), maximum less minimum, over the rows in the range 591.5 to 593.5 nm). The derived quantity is -0.11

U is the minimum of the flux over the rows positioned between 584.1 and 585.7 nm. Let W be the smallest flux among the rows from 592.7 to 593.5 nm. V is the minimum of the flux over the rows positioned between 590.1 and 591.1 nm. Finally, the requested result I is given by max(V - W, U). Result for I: 15.1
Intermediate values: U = 15.12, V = 13.91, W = 14.03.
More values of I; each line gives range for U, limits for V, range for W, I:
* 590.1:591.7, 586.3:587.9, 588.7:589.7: 13.9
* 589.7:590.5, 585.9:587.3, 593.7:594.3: 14.2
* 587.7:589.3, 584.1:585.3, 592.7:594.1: 10.8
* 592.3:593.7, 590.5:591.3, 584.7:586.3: 14.0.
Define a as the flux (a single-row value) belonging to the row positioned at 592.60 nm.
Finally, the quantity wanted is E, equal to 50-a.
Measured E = 33.6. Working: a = 16.38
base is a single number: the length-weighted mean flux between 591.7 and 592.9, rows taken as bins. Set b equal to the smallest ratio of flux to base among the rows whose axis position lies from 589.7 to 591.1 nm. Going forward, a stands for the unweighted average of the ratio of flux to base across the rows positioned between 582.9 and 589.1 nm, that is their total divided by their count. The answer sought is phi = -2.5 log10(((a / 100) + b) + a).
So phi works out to -0.66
